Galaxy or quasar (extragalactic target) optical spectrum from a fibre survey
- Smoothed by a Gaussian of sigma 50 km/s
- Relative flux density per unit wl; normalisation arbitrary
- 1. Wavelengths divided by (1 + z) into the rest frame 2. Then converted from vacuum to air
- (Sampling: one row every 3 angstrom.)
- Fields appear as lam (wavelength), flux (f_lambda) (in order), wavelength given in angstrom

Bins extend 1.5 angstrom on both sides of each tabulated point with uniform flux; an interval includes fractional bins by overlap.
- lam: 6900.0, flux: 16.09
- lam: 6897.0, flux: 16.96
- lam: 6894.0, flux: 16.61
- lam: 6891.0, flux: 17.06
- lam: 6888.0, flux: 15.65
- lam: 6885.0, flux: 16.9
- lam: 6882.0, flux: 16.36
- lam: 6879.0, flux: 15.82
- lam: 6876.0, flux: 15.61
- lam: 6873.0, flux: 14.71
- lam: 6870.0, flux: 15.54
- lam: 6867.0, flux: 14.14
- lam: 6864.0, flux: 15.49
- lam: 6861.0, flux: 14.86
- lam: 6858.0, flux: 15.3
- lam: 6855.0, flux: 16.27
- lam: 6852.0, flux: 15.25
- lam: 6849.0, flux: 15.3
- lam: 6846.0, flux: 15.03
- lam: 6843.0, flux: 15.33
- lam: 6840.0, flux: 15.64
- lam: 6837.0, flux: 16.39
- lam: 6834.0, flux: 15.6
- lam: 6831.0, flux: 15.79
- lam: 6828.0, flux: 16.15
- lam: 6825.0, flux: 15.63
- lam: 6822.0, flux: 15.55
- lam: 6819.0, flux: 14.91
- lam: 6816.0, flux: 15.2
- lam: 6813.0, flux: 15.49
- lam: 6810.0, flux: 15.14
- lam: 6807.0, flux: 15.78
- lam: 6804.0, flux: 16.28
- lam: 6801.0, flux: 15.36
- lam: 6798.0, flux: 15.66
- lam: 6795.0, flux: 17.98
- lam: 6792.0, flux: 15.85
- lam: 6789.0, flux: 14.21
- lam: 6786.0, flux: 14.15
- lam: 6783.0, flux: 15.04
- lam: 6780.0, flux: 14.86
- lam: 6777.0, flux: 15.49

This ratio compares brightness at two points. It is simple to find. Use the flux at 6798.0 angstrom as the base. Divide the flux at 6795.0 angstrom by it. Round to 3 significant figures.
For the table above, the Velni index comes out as 1.15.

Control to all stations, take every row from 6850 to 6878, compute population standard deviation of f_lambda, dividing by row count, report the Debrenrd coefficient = 0.58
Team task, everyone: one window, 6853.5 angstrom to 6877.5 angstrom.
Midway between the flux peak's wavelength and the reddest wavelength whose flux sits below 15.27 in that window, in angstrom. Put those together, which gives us 6864.0 angstrom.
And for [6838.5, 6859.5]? 6853.5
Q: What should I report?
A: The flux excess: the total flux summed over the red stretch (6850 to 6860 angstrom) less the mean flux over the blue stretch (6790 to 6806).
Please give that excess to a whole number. 31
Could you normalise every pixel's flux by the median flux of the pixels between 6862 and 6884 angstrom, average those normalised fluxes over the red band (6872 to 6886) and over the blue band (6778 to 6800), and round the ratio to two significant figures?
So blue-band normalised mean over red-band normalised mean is 0.97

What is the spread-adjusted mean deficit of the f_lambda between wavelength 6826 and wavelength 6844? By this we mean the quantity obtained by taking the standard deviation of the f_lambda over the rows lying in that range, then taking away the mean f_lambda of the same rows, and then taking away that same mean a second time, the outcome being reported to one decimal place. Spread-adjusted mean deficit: -31.3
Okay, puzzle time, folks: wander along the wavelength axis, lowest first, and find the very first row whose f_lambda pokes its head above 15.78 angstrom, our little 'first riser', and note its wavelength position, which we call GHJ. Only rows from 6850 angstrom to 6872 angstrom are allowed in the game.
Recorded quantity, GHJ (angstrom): 6855.0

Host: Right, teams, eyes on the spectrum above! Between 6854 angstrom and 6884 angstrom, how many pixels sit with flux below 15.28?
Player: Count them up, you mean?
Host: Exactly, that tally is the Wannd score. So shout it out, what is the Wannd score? 3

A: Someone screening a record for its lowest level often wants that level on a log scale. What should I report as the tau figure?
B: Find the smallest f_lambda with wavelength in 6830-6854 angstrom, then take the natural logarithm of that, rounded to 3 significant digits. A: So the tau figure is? 2.71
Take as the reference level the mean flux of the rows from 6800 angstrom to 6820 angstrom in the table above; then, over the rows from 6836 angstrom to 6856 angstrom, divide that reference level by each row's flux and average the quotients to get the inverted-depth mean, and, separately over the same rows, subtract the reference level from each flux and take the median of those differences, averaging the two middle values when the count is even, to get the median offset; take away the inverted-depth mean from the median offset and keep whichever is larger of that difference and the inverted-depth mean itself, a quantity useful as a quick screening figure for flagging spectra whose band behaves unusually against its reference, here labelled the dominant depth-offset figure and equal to 0.99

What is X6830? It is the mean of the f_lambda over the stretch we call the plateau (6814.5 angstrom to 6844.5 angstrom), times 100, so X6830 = 1562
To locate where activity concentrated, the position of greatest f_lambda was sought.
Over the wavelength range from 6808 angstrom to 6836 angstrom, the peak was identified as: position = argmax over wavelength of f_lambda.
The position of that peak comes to 6828.0 angstrom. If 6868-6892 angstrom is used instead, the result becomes 6891.0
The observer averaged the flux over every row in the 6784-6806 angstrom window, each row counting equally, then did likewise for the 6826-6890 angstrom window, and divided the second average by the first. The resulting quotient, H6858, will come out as 1.00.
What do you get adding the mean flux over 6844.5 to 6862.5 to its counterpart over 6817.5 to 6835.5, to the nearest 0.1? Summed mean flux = 30.9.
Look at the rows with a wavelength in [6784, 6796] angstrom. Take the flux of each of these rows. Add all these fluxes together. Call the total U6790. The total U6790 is 62.2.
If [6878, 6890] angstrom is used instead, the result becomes 64.7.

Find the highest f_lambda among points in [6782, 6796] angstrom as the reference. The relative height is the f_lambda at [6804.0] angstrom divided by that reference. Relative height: 0.91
